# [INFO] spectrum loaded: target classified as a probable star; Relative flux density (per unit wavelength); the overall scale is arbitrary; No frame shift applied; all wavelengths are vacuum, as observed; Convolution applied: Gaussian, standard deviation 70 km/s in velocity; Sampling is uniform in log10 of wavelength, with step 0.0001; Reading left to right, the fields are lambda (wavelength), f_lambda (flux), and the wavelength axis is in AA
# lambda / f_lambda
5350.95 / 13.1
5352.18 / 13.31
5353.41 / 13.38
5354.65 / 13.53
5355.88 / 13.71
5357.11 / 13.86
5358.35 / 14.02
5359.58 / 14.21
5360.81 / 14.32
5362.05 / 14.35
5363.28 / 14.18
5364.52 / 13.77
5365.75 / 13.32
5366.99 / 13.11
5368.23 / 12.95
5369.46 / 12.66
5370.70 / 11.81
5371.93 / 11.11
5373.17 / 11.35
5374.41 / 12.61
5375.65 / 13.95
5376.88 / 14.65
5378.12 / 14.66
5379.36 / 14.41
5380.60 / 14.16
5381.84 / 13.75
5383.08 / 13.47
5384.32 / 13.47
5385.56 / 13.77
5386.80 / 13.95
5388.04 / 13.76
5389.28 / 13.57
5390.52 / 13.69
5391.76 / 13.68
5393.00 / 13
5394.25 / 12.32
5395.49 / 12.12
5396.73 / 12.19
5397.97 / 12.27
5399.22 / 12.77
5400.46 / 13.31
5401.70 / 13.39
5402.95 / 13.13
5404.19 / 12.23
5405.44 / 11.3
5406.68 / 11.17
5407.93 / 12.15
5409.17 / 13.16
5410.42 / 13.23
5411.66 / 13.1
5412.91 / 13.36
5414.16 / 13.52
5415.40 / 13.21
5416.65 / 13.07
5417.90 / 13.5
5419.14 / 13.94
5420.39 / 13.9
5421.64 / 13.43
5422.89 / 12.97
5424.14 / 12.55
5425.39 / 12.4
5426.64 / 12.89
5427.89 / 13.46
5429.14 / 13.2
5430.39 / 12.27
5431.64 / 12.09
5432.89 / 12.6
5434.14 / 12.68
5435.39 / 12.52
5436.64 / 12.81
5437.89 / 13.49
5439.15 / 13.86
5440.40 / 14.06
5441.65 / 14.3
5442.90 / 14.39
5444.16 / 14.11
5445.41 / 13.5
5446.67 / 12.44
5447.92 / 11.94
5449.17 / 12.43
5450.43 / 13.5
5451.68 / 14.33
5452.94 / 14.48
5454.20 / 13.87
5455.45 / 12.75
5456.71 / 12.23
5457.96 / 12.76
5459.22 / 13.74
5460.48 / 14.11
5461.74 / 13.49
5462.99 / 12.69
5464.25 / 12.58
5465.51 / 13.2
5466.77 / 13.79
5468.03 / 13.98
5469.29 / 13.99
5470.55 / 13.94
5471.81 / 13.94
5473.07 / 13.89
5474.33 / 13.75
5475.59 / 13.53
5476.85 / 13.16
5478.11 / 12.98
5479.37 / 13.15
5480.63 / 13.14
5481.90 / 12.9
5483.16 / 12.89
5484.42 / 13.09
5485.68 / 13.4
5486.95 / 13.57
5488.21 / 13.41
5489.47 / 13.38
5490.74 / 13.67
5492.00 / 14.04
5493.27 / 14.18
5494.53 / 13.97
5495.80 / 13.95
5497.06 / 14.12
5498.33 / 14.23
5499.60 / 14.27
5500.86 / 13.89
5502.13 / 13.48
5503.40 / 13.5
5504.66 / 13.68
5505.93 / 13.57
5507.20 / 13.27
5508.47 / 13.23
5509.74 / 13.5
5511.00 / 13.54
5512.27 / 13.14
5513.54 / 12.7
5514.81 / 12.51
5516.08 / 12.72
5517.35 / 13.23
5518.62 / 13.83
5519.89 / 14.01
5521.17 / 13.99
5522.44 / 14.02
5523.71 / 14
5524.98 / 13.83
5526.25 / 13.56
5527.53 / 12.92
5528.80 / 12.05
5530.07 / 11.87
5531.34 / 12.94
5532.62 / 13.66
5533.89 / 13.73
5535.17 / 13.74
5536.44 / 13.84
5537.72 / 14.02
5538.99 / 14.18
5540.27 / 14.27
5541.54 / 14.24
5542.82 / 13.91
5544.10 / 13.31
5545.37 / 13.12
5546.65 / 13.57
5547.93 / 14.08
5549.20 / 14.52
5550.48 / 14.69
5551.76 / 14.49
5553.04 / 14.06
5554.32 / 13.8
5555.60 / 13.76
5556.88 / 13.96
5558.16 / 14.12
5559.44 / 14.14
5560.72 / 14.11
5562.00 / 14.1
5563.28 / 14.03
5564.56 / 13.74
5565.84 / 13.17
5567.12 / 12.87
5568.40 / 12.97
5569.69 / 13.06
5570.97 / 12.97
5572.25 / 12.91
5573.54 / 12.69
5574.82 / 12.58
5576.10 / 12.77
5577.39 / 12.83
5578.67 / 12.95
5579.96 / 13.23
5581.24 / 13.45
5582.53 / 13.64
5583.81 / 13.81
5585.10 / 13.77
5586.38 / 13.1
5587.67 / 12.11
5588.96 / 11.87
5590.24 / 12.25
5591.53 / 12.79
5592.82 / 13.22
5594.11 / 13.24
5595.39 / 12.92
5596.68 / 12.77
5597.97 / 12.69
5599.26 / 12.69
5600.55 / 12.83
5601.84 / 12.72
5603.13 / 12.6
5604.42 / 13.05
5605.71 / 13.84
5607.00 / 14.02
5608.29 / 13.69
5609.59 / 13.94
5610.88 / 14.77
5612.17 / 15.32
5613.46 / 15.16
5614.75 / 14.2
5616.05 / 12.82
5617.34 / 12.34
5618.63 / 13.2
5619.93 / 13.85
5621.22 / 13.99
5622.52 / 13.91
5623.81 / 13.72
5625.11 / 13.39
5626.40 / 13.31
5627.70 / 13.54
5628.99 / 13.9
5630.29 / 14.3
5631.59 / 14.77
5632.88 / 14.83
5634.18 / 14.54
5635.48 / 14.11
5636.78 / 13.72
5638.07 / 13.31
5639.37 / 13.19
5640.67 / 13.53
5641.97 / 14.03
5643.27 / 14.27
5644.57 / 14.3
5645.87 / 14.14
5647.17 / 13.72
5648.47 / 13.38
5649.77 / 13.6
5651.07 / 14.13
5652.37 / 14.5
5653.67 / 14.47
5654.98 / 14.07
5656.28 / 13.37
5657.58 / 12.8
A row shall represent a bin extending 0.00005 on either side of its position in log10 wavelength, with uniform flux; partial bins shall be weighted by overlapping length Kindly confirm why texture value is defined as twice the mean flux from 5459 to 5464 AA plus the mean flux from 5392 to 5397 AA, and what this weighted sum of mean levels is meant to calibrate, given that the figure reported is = 39.4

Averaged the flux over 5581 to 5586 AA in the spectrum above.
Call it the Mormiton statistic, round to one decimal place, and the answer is 13.7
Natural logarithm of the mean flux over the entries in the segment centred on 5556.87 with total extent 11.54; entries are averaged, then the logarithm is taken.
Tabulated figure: 2.643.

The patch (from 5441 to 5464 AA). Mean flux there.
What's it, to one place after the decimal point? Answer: 13.4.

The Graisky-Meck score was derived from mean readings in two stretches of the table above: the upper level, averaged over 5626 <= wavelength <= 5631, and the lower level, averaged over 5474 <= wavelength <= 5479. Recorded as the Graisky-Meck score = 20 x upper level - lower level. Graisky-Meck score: 262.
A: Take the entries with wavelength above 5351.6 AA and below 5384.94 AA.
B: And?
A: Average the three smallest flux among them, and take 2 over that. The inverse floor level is 0.175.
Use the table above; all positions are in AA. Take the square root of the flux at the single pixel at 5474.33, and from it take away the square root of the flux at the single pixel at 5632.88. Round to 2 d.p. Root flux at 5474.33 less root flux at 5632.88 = -0.14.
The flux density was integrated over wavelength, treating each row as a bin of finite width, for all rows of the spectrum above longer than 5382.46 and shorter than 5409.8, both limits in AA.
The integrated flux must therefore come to 353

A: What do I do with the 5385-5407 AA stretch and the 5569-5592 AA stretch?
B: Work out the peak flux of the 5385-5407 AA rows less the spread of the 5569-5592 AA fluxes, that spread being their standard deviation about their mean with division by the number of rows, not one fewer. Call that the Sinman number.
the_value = 13.4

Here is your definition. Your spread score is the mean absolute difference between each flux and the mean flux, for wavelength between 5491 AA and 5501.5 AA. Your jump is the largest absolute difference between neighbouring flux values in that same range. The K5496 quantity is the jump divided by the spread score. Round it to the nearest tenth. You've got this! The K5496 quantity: 3.2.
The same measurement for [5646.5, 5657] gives 1.8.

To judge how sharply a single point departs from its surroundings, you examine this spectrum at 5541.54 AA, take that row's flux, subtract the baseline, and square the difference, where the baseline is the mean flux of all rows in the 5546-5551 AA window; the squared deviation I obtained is 0.00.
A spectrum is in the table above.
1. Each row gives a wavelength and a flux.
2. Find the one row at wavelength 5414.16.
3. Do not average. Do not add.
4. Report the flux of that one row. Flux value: 13.52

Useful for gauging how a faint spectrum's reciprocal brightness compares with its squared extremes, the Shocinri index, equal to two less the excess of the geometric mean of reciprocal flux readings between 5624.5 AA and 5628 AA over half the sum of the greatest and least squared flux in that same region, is 182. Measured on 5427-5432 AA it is 166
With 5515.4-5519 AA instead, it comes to 178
